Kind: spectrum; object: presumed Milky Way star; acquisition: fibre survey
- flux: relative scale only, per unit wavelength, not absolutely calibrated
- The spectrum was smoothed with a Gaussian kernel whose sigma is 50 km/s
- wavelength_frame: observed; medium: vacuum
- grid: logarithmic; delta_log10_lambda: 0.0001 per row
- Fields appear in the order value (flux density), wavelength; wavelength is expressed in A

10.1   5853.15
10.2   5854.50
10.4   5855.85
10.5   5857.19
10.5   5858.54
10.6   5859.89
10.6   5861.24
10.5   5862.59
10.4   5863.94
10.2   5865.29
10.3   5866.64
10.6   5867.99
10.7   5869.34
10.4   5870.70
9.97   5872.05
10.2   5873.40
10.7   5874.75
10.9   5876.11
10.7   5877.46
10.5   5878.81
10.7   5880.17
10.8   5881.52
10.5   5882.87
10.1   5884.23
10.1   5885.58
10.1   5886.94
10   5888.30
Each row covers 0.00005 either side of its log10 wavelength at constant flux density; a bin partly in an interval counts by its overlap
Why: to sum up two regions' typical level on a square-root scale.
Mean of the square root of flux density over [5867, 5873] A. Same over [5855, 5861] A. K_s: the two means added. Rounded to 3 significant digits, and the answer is 6.47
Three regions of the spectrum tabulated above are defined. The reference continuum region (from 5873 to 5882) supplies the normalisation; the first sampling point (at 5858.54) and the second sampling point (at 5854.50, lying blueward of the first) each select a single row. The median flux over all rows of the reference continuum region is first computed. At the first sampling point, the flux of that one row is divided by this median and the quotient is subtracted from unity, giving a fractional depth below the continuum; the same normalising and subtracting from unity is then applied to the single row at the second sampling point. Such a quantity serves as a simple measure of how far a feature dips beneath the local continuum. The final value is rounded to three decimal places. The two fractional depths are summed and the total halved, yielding 0.033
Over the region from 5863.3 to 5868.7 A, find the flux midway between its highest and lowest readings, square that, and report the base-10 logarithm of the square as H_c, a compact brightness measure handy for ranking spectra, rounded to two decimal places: 2.03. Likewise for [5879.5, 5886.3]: 2.04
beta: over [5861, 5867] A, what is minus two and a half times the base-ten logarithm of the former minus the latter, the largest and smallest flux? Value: 1.0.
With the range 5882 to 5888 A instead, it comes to 1.0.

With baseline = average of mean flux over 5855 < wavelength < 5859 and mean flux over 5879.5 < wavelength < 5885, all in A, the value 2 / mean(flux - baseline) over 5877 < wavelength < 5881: 15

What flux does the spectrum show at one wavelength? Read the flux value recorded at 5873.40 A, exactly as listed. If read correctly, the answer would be 10.2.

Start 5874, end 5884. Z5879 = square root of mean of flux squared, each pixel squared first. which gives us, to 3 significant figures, 10.7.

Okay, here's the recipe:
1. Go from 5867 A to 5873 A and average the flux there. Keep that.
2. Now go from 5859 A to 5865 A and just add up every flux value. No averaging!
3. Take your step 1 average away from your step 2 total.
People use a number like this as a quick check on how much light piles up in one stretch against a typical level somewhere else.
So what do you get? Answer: 31.7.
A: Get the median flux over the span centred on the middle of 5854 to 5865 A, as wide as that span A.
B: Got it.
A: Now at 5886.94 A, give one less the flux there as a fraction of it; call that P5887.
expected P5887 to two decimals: 0.04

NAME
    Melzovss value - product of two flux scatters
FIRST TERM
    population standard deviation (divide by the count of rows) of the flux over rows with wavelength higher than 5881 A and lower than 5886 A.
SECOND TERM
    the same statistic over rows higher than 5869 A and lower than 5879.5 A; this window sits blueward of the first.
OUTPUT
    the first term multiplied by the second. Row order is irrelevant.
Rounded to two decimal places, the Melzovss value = 0.08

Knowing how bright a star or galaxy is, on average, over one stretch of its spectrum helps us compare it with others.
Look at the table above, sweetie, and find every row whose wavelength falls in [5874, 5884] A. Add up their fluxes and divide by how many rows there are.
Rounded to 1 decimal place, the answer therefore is 10.7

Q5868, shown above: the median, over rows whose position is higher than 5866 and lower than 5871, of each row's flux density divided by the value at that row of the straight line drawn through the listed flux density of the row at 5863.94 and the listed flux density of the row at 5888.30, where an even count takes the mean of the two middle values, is 1.02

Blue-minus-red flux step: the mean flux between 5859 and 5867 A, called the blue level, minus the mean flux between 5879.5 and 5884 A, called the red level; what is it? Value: -0.2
